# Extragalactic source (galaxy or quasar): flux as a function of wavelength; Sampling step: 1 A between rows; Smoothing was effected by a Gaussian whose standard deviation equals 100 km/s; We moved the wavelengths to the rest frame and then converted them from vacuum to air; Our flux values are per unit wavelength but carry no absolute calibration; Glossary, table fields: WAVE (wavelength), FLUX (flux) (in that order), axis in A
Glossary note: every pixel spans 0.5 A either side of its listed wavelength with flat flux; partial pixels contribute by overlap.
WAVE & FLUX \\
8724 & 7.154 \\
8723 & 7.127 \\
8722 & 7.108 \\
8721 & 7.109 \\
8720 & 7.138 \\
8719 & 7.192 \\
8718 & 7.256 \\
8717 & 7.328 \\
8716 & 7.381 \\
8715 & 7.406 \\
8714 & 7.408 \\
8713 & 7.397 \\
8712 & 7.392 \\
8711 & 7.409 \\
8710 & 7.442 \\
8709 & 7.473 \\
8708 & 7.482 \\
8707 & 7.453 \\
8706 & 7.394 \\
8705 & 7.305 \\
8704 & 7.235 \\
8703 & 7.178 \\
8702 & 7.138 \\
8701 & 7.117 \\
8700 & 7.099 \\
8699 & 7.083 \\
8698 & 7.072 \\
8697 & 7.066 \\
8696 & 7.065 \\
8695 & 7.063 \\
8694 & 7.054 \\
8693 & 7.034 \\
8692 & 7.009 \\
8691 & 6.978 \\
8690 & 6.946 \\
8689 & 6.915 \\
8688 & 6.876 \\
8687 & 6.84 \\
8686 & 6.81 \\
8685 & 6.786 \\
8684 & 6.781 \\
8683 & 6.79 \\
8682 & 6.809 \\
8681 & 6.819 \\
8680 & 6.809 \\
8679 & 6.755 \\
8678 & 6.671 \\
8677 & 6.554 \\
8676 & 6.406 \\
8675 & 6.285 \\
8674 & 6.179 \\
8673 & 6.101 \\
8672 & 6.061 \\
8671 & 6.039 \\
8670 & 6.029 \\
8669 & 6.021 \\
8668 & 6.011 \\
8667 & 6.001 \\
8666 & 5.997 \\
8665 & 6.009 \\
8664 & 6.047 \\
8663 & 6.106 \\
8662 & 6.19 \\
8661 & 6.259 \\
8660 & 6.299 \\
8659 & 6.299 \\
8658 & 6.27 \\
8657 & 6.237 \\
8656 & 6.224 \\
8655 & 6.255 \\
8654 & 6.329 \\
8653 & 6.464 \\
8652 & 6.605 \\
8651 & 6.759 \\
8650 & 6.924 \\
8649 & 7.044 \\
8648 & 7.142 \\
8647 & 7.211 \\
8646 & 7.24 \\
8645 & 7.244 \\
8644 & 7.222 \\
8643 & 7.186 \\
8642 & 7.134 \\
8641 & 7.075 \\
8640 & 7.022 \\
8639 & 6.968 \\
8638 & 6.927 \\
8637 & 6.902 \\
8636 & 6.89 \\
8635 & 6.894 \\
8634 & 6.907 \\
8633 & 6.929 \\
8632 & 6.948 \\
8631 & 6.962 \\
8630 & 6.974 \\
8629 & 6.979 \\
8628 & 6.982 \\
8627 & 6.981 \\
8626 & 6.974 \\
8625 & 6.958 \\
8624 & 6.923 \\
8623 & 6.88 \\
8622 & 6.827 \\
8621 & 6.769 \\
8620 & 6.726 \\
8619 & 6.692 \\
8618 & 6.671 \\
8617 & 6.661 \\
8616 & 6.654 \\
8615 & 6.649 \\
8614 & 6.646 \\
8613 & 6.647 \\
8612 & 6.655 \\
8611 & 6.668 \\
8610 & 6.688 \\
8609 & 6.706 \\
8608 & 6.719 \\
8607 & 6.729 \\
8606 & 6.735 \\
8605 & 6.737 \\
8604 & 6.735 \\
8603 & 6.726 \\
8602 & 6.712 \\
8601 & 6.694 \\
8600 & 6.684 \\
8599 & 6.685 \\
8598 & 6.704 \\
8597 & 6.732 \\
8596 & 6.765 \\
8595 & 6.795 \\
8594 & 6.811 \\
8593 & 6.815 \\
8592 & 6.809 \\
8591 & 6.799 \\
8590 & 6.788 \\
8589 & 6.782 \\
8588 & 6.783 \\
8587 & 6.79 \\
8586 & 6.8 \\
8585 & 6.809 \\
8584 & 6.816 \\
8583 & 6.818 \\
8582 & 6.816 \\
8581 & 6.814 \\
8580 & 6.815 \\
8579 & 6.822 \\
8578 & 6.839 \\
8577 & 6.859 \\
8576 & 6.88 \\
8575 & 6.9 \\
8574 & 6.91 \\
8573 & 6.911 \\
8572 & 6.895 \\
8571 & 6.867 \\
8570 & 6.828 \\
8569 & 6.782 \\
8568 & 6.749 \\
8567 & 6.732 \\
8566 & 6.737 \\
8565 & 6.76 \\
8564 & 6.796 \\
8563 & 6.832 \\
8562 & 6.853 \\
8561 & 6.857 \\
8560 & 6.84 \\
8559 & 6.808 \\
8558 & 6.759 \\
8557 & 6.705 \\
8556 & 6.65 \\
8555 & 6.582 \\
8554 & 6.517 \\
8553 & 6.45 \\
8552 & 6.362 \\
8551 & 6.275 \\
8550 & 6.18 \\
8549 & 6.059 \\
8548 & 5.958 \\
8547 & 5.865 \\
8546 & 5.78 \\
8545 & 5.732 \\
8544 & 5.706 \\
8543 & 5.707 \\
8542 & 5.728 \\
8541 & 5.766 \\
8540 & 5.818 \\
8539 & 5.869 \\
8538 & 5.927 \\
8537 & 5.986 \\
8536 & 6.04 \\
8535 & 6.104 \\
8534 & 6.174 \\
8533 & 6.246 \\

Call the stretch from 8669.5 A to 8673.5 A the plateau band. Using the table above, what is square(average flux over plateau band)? 37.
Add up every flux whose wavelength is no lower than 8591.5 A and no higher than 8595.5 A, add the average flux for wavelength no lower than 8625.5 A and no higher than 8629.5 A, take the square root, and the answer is 5.85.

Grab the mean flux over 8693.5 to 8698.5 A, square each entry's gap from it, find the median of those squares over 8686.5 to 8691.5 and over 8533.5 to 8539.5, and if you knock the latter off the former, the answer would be -1.1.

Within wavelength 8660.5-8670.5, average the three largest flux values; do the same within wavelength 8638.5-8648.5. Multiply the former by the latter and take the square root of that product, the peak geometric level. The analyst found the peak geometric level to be 6.7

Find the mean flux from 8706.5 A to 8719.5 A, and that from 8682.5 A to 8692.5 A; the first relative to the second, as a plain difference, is 0.51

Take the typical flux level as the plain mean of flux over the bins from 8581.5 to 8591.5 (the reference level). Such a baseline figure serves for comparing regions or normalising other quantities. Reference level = 6.80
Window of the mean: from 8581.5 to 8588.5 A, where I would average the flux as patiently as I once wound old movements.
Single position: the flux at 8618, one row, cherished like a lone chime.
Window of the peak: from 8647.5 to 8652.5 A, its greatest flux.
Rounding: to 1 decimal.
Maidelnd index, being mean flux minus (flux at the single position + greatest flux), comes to -7.0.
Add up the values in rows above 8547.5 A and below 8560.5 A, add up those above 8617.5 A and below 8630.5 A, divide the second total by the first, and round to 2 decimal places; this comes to 1.06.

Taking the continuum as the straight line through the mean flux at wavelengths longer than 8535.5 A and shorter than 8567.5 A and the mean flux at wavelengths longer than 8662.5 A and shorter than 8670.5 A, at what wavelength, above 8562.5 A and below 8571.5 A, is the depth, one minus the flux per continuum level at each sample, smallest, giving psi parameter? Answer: 8571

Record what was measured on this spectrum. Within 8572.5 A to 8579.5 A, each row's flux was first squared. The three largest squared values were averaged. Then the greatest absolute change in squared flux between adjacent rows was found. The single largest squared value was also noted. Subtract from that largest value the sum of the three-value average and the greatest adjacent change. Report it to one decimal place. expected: -0.2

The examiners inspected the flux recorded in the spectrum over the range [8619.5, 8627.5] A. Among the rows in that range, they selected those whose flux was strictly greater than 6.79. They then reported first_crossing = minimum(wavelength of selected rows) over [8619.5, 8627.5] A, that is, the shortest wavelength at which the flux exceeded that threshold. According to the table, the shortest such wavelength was 8622 A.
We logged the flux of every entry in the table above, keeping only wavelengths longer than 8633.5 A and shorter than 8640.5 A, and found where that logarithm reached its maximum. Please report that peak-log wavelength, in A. 8640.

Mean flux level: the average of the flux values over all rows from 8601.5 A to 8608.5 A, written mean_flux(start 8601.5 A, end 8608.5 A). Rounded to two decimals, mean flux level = 6.73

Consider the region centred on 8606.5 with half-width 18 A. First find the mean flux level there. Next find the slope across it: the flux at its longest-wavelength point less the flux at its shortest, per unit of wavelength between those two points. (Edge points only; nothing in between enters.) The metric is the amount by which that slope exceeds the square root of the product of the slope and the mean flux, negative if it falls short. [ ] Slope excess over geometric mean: -0.161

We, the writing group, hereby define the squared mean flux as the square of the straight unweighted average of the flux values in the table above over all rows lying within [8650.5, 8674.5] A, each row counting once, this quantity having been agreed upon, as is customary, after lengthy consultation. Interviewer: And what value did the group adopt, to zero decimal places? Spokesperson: 38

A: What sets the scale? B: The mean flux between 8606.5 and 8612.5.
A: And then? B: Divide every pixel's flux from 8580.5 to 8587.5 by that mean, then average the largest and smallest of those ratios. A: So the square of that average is 1.03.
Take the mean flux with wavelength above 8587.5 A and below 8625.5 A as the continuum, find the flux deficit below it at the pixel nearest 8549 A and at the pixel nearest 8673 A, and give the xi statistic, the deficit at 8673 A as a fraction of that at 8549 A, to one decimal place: 0.9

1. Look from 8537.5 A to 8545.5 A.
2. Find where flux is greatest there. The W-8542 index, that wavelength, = 8538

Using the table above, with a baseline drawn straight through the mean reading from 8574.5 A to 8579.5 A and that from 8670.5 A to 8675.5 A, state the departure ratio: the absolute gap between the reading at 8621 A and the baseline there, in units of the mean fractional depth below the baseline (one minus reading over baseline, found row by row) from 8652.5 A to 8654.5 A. -13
